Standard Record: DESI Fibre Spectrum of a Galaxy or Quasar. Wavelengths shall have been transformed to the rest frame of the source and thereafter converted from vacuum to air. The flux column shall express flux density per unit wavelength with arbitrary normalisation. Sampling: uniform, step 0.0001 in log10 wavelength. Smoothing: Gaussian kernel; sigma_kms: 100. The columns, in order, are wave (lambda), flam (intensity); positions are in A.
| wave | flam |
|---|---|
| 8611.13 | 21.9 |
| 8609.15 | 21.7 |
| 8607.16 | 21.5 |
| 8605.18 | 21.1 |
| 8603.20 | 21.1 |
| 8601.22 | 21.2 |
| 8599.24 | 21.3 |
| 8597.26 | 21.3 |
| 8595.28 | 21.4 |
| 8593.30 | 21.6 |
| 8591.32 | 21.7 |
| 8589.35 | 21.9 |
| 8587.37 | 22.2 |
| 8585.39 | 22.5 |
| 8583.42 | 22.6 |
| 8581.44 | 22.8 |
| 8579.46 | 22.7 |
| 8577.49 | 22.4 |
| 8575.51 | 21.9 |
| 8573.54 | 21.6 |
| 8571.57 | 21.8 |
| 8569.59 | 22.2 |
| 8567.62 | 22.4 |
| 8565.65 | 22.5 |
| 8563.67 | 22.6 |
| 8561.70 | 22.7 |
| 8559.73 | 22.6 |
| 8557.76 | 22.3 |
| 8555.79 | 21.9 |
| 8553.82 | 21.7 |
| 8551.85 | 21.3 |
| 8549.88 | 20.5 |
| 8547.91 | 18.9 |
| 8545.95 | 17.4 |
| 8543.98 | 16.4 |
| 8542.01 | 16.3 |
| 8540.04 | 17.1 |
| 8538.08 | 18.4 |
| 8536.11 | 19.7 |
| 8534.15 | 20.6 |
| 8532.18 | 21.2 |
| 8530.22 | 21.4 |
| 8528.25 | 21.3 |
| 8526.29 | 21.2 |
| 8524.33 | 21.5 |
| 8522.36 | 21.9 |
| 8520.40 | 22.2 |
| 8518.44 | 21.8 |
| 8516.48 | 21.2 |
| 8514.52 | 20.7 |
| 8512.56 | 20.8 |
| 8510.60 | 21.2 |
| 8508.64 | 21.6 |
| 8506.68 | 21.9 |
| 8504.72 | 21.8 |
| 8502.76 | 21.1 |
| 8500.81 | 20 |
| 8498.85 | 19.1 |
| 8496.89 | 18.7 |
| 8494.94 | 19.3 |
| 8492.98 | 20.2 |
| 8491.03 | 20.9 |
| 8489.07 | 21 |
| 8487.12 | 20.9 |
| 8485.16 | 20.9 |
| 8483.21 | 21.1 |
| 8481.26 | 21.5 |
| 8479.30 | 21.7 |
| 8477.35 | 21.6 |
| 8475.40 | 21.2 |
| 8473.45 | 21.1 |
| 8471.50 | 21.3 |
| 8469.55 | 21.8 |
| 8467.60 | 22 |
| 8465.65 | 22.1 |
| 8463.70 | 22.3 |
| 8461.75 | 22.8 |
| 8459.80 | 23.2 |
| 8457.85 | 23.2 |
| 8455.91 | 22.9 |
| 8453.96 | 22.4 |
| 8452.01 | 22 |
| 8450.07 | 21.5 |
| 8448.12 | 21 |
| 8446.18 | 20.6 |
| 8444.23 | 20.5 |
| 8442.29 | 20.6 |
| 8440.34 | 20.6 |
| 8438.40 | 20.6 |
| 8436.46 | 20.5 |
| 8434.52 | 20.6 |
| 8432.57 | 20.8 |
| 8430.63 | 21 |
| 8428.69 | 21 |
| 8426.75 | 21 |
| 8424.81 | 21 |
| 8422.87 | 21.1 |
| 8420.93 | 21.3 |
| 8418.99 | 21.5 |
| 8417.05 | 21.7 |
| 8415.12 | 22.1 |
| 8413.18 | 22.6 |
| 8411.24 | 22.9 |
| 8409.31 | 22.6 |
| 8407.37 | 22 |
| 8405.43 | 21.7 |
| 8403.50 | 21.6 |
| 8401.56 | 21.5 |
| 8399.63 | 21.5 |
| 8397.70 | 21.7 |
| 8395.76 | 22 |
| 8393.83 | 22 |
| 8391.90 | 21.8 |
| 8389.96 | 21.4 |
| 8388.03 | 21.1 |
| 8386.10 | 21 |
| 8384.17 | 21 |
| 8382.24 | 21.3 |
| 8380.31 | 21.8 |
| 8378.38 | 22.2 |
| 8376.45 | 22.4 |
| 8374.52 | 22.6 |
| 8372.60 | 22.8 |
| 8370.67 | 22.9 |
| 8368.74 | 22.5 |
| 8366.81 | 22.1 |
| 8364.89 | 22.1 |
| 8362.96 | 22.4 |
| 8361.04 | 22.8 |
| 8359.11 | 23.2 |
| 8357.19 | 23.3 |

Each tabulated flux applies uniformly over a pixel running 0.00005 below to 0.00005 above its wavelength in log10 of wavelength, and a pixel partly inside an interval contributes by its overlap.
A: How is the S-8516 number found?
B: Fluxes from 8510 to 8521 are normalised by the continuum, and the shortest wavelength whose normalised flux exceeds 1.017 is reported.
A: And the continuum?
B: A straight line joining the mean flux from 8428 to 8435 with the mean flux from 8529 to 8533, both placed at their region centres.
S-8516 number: 8518.44 A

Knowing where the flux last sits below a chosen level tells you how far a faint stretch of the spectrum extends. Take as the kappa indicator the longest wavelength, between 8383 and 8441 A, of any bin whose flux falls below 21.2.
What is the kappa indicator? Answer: 8440.34 A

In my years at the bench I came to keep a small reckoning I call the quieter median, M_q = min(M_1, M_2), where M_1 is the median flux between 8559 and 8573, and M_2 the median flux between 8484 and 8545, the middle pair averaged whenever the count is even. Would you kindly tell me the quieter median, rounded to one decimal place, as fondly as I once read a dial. 20.9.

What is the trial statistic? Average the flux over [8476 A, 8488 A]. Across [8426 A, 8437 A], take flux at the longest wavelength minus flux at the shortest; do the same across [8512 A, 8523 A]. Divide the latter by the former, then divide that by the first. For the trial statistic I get -0.10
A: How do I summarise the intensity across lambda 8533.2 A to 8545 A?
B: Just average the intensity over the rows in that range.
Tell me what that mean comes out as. 18.1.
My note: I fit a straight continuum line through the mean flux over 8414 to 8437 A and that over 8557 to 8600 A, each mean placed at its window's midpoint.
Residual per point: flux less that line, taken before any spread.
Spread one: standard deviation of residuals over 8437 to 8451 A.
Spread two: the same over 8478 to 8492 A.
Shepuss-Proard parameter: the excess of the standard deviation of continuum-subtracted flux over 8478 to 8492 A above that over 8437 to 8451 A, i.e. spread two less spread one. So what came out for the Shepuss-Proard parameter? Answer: 0.0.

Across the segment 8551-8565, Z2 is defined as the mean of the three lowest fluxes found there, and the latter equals 21.6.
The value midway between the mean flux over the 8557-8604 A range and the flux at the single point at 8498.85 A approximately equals 20.6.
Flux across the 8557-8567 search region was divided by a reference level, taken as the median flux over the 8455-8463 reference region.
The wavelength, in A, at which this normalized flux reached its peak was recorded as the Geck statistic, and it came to 8561.70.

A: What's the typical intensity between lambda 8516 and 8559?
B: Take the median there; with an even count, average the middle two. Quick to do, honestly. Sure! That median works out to 21.2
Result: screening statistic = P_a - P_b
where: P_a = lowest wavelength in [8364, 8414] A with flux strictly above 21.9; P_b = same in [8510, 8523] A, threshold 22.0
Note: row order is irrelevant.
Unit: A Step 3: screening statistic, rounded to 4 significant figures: -155.5 A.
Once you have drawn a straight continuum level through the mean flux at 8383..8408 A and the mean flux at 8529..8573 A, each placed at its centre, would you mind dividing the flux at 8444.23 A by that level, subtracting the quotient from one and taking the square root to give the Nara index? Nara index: 0.19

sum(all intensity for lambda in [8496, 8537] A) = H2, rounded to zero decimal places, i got 441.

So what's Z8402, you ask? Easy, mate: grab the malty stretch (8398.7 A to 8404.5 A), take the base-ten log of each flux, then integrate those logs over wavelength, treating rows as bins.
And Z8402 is 7.74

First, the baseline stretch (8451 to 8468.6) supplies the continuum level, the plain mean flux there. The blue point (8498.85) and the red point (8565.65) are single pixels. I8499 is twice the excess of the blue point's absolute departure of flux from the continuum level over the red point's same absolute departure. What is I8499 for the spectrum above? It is 6.8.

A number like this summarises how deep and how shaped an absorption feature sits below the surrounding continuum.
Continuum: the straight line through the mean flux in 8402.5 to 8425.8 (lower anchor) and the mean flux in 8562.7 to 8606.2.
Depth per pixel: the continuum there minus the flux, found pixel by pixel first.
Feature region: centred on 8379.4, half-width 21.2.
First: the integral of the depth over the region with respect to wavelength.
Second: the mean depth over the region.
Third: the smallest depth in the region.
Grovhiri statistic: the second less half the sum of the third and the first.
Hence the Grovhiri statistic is 5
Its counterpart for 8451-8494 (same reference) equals -2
